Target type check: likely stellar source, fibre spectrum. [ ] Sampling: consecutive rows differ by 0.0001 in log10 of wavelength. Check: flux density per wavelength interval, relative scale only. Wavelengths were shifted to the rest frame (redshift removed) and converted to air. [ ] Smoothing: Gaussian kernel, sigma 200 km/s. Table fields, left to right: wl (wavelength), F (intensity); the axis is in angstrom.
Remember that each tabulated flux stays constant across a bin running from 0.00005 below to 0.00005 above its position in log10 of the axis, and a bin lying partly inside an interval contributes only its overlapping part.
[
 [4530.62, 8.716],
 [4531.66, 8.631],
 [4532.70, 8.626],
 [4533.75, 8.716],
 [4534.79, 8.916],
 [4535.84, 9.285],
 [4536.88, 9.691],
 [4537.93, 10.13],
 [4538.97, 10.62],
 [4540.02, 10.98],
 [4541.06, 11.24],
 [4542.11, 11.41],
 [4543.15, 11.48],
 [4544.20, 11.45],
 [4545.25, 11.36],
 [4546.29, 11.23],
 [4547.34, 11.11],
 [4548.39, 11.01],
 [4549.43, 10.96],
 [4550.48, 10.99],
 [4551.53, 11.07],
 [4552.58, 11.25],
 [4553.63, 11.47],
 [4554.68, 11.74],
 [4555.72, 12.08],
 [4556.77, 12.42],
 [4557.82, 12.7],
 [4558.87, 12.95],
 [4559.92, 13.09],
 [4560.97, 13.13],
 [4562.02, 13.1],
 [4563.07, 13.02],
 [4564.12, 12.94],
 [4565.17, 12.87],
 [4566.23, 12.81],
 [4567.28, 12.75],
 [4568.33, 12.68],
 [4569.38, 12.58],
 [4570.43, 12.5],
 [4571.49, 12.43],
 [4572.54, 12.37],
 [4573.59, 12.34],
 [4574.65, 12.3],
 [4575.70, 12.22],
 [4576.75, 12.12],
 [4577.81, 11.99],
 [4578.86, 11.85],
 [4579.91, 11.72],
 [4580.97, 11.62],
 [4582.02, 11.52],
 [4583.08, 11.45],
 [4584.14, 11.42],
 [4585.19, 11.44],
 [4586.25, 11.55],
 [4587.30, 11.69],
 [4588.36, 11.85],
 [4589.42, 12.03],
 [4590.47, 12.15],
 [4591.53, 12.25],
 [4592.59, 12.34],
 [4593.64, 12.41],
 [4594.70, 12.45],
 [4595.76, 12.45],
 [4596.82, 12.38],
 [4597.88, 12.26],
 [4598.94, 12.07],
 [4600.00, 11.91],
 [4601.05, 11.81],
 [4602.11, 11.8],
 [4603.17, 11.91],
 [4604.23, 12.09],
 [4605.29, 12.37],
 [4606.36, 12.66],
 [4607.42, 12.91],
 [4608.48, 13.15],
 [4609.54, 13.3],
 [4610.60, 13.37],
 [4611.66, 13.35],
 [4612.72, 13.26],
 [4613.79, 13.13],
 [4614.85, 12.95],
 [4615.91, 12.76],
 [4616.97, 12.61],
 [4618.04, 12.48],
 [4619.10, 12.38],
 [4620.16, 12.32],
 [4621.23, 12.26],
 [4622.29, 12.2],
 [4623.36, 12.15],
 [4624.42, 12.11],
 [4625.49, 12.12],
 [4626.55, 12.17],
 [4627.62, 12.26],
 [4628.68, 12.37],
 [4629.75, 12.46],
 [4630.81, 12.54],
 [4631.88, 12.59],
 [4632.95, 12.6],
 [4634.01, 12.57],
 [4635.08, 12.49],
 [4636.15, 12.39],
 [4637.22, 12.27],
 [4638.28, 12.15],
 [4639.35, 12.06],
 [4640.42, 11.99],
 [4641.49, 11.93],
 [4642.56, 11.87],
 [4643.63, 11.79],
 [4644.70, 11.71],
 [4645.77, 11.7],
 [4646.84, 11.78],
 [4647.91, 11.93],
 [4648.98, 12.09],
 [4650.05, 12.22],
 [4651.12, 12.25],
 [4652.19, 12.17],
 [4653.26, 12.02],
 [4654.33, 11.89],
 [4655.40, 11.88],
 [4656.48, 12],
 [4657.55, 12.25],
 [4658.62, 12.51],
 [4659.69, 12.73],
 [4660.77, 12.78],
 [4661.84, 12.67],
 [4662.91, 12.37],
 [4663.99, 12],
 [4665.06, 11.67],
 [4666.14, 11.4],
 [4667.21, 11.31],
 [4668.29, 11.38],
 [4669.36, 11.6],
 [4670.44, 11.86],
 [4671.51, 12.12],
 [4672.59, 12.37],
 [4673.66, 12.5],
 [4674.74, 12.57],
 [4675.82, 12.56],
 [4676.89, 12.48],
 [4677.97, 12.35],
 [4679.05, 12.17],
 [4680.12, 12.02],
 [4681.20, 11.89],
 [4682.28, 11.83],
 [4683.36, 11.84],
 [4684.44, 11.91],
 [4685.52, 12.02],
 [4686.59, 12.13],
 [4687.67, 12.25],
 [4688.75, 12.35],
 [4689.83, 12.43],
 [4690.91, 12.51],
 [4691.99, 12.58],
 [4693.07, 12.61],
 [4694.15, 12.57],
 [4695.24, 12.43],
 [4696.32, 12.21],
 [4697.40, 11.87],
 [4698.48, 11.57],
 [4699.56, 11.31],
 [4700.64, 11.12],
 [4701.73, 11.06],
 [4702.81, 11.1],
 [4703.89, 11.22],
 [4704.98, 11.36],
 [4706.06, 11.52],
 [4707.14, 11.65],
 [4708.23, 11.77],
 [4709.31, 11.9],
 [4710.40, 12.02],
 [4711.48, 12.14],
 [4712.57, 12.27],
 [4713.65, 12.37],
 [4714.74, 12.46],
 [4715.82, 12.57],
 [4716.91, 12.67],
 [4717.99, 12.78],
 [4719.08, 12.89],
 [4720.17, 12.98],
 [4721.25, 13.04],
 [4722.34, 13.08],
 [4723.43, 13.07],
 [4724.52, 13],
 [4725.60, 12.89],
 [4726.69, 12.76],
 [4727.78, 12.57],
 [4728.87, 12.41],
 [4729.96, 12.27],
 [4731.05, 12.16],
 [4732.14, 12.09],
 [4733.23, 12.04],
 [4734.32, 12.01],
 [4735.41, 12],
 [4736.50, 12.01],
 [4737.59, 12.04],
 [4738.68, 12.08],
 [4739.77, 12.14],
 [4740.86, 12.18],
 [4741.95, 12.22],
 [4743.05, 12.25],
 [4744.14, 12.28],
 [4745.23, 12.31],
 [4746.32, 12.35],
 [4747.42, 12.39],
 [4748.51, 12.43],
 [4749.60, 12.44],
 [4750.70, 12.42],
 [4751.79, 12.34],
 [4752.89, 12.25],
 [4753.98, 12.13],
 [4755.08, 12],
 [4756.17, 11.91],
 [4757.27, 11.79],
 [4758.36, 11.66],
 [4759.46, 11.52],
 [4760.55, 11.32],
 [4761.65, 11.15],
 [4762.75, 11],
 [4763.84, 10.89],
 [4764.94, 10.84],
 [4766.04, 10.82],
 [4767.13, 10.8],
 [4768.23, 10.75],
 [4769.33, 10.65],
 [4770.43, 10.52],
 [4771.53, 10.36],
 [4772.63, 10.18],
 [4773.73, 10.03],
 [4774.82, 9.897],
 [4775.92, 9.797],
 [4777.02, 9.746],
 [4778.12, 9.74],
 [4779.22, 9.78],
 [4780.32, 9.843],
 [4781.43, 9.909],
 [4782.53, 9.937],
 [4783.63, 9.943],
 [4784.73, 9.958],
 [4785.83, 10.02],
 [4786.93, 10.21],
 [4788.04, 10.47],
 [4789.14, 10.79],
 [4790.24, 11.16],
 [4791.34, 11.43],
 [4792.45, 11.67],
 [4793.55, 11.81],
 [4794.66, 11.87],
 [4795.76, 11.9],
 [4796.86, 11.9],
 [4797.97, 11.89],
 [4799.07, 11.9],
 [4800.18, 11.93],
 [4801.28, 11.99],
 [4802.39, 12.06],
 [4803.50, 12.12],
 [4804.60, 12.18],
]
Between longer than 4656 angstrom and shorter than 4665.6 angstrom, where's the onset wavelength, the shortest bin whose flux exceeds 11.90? 4656.48 angstrom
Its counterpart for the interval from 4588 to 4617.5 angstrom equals 4589.42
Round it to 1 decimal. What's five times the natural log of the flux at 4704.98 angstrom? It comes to 12.2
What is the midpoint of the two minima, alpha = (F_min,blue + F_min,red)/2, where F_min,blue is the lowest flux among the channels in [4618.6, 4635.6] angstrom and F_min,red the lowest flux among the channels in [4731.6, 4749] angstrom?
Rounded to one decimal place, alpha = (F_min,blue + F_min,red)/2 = 12.1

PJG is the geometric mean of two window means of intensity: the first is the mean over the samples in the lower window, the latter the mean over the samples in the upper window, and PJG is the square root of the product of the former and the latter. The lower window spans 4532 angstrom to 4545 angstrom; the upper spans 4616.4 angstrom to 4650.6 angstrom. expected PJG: 11.2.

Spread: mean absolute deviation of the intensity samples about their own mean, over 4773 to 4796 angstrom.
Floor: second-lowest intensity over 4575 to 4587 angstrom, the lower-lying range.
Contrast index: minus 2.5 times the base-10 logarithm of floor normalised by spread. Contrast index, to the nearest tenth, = -3.0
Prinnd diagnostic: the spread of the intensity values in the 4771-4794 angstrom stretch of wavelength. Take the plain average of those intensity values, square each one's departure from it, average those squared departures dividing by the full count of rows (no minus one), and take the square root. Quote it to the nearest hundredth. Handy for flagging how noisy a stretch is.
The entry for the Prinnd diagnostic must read 0.64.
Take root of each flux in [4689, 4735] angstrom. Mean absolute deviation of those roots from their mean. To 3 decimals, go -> 0.069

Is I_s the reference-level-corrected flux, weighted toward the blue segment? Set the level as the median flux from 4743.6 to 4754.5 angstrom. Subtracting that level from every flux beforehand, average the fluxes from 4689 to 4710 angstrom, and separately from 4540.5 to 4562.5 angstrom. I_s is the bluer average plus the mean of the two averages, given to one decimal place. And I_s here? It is -1.1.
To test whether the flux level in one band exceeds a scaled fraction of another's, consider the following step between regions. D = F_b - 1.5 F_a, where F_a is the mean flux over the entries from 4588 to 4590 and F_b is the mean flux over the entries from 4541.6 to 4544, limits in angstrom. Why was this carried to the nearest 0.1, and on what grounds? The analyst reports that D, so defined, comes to -6.5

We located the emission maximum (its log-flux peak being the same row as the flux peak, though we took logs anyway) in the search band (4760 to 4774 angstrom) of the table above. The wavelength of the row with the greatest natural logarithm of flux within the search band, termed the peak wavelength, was 4760.55 angstrom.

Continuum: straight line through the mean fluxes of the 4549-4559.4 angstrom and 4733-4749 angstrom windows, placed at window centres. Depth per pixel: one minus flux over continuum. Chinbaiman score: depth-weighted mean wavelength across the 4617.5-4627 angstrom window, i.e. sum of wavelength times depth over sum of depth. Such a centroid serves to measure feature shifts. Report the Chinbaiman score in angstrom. 4621.3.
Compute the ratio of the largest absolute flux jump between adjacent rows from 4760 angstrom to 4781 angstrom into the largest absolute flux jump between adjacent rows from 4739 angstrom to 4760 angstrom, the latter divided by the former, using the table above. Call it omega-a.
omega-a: 0.78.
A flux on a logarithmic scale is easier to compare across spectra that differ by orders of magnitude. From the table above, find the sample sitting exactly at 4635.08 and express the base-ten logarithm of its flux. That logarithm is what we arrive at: 1.10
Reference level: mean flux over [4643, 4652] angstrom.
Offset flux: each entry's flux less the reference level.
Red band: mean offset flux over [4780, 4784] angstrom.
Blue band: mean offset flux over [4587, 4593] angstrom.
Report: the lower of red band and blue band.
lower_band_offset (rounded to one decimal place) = -2.0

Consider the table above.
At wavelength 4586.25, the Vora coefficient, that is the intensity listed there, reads 11.55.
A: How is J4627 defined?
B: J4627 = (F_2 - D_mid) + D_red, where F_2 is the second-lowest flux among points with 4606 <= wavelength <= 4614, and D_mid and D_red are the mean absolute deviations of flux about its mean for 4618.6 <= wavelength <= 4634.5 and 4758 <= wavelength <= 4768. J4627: 13.0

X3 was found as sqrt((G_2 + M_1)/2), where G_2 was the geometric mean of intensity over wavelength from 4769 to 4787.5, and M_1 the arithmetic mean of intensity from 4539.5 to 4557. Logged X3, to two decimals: 3.27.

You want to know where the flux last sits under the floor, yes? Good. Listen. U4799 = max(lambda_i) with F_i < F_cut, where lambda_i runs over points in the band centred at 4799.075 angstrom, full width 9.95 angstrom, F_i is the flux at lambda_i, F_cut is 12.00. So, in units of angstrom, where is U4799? 4801.28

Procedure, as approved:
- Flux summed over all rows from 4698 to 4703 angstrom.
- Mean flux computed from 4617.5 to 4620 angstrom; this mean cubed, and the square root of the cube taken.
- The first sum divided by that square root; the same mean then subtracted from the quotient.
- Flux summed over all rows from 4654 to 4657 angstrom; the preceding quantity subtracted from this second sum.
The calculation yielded 47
